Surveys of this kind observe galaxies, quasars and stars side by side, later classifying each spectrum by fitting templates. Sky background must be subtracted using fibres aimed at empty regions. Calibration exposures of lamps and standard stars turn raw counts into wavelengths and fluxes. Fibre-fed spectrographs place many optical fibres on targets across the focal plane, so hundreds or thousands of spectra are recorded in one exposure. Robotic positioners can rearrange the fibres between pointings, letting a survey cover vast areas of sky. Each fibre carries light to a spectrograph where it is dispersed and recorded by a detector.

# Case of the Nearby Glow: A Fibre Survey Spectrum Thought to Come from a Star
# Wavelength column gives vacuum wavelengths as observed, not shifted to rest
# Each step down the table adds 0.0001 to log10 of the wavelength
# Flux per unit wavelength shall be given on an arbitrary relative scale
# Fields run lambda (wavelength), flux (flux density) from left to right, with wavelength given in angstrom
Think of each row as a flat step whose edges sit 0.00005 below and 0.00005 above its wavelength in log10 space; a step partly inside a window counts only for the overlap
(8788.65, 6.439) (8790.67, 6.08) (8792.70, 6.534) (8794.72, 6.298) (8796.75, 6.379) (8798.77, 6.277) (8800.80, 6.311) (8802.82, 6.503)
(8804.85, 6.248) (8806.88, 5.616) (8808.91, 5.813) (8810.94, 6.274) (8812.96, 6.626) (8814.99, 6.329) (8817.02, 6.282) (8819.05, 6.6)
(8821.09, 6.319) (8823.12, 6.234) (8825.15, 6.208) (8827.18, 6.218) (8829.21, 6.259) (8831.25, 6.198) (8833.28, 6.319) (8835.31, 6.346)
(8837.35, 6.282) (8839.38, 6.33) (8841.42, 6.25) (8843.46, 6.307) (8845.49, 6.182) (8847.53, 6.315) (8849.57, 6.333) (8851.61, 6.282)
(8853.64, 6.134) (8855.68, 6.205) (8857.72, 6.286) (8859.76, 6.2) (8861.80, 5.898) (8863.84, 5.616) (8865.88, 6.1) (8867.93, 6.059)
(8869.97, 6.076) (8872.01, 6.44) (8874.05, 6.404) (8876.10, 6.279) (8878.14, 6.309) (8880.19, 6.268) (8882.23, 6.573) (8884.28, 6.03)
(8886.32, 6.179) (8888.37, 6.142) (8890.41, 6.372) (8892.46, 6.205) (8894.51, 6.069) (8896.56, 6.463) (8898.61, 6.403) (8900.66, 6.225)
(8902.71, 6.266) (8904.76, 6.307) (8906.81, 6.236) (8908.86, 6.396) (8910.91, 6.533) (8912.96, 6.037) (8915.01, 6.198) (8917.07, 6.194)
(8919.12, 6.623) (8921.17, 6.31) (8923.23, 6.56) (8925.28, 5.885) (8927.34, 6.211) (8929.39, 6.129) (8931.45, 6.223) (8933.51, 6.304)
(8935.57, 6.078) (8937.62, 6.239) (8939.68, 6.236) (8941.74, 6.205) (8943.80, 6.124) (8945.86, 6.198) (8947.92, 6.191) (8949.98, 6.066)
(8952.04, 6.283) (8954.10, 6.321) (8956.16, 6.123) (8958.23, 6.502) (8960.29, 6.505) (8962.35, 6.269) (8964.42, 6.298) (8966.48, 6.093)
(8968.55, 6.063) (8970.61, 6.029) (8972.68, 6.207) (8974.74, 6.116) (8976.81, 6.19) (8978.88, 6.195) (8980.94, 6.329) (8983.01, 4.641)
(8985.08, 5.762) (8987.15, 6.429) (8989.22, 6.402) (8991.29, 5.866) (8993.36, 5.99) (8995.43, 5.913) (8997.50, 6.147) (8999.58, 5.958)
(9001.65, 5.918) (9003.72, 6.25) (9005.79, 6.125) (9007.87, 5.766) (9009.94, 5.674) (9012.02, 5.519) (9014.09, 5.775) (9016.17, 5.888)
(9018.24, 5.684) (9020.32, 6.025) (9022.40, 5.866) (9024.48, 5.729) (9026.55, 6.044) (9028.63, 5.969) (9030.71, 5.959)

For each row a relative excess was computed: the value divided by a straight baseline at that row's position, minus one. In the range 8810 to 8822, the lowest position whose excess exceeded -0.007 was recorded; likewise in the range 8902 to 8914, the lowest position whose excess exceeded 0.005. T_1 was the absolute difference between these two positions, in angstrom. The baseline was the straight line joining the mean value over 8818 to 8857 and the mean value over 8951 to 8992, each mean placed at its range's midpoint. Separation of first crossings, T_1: 91.8 angstrom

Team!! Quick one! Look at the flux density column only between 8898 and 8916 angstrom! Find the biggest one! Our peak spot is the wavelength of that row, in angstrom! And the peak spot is 8910.91 angstrom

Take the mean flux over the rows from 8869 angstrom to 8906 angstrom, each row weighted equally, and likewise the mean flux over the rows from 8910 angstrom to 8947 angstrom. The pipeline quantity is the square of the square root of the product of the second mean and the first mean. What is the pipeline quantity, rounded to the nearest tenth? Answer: 39.2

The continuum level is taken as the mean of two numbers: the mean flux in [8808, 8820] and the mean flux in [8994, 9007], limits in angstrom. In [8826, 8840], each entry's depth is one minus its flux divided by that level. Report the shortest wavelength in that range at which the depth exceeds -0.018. 8827.18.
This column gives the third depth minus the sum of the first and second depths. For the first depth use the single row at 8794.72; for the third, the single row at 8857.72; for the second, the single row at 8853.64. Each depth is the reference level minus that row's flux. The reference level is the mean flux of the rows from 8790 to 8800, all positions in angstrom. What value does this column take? -0.17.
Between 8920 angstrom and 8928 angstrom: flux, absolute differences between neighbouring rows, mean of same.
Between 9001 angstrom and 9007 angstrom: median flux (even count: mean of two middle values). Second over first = 15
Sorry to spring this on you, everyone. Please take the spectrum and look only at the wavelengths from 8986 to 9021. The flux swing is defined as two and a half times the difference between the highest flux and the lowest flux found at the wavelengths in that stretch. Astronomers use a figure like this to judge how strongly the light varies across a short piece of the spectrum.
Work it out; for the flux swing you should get 2.3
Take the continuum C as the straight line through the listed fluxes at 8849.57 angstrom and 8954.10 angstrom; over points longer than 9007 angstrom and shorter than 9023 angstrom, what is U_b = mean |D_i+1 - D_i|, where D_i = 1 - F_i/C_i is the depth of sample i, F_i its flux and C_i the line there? 0.030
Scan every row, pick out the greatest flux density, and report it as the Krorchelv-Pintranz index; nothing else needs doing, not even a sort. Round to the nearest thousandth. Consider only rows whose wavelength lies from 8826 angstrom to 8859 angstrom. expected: 6.346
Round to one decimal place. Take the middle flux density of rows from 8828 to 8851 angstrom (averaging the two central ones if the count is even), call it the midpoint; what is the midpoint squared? 39.8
